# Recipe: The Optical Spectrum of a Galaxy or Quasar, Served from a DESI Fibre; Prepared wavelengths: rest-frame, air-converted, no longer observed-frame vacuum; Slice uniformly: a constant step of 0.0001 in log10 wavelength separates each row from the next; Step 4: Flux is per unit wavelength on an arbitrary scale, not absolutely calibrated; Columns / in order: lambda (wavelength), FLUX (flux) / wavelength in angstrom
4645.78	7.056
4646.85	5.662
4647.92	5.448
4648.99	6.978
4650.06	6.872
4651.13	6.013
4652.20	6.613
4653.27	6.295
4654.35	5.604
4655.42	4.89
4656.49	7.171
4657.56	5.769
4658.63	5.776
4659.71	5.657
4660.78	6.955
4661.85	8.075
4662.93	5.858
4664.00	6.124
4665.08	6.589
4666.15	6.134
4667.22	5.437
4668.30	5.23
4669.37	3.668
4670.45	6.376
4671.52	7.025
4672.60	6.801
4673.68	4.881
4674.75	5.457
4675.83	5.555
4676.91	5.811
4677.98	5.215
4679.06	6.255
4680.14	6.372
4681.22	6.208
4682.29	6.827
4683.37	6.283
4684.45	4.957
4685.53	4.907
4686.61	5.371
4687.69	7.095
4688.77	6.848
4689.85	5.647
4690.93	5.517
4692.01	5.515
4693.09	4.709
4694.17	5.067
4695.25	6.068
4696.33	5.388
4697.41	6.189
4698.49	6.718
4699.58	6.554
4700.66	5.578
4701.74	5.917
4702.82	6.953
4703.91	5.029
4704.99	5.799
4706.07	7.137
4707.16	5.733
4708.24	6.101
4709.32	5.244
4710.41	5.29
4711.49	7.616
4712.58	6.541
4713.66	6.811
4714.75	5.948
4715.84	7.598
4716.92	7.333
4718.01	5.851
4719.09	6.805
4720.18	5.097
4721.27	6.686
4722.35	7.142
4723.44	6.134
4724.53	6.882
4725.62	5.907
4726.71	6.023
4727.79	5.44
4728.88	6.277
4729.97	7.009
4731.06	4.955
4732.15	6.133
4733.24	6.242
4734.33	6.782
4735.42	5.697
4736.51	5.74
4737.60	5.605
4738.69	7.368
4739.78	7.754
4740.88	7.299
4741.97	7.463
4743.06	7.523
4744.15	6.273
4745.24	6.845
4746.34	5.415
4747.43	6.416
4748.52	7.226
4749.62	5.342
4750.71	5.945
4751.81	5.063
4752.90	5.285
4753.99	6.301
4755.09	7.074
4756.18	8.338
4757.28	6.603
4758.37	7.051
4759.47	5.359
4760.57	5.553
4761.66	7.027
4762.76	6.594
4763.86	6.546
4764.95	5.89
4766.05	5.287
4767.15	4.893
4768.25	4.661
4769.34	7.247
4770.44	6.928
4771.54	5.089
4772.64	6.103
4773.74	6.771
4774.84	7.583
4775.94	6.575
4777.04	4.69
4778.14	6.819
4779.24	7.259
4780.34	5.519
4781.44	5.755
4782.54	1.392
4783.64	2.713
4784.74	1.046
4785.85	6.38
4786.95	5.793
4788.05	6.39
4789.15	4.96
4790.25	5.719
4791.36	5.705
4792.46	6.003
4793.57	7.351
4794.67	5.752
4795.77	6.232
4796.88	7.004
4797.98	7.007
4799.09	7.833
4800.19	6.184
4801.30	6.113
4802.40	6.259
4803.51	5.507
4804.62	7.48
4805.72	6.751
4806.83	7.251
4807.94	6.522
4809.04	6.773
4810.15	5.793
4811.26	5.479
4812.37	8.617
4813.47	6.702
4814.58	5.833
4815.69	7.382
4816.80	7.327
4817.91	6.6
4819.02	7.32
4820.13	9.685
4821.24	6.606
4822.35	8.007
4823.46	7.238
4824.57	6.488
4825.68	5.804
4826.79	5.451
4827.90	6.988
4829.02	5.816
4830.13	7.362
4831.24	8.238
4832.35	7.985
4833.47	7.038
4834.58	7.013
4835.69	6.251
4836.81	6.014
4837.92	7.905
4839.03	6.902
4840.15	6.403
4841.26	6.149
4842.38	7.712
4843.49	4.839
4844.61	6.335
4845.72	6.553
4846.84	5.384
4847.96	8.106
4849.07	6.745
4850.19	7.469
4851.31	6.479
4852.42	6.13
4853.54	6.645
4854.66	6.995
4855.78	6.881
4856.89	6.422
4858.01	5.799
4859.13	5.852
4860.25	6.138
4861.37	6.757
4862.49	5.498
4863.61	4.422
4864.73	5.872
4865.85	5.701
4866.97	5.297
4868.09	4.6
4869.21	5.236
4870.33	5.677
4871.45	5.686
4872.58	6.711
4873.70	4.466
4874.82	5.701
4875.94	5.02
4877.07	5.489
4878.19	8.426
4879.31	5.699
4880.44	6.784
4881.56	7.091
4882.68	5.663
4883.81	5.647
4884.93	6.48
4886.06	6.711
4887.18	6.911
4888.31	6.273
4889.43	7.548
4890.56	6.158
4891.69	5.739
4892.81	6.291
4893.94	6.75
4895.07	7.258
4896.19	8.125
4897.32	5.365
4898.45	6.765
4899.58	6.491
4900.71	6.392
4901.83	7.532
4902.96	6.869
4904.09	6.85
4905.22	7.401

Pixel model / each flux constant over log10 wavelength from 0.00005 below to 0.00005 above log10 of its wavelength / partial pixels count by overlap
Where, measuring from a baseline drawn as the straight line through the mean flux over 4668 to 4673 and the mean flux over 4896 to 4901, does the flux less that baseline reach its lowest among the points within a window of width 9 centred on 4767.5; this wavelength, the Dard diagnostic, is 4768.25 angstrom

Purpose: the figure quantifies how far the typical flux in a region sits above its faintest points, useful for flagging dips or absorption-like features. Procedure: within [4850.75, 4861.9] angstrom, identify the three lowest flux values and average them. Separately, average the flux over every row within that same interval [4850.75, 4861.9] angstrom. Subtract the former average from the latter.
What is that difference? 0.48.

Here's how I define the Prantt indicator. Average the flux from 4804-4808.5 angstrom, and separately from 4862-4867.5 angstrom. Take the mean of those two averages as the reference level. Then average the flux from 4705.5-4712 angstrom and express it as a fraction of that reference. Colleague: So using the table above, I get 1.00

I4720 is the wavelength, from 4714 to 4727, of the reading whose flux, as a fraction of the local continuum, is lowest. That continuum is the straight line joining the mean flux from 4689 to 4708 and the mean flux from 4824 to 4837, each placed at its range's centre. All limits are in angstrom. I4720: 4720.18 angstrom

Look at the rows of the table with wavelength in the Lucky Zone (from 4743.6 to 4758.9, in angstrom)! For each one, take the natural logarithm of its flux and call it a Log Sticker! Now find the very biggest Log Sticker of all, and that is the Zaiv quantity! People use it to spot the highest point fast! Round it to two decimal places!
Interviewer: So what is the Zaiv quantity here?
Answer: 2.12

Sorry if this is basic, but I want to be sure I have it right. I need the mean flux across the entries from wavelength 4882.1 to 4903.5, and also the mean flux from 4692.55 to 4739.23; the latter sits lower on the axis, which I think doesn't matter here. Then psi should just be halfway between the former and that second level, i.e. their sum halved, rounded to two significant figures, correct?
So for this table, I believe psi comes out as 6.4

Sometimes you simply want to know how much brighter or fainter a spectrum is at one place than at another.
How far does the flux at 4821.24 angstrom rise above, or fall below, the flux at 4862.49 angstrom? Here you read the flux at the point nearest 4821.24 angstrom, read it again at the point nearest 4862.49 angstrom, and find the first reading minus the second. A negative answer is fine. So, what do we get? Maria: 1.1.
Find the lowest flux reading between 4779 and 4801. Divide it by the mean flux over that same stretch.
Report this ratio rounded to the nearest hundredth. 0.19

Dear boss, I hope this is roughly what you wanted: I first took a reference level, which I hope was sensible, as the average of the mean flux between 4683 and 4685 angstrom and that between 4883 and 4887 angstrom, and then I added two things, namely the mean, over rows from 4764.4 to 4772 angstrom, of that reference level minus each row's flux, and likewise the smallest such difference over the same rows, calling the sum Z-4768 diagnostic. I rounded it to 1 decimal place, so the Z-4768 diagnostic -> -1.1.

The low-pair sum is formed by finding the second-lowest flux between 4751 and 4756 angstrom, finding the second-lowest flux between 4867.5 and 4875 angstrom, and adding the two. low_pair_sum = 9.9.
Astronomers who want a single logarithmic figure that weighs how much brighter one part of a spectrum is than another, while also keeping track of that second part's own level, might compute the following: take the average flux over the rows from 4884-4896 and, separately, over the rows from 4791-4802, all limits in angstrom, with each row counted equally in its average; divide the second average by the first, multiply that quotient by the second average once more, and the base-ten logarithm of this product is 0.808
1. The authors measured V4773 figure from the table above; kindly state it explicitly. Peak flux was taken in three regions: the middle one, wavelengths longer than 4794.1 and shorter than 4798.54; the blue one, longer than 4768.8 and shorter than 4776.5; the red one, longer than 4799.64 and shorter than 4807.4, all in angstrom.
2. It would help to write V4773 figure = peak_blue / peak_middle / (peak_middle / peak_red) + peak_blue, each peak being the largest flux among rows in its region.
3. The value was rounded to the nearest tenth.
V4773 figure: 8.7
